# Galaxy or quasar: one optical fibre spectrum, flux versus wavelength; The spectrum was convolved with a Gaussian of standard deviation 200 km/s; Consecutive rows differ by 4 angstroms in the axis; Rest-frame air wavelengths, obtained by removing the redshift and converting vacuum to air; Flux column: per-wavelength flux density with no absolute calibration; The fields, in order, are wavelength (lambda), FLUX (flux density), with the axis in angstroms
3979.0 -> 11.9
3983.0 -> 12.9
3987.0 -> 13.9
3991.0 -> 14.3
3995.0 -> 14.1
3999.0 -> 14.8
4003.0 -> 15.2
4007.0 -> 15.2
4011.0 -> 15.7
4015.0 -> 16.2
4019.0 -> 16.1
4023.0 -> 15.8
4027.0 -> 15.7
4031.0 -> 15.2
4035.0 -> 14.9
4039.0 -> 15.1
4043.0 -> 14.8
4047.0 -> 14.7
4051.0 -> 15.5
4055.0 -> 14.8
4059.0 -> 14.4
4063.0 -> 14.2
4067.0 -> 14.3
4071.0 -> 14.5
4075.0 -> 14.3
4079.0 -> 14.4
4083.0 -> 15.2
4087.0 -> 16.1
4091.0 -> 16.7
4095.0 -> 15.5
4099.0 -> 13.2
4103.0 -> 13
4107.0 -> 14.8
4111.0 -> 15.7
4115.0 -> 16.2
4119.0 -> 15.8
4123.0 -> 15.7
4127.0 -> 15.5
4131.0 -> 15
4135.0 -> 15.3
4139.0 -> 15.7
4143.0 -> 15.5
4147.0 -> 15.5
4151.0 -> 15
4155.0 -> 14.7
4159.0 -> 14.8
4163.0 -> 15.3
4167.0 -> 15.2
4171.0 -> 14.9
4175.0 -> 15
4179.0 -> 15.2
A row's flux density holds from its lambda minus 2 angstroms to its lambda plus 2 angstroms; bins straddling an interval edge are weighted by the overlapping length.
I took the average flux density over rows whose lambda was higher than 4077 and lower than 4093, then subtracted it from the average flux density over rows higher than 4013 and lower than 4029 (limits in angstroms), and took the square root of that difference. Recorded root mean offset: 0.59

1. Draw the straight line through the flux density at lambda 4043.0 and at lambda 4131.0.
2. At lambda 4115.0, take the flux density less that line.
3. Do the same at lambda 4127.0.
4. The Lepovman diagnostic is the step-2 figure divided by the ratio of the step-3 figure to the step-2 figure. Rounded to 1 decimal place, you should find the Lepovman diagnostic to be 3.0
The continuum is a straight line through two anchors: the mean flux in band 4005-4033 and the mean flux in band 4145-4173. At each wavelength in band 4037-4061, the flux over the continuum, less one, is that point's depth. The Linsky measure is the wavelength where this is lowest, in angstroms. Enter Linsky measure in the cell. 4059.0 angstroms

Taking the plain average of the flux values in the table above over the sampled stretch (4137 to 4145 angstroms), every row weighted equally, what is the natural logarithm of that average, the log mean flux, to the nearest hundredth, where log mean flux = 2.75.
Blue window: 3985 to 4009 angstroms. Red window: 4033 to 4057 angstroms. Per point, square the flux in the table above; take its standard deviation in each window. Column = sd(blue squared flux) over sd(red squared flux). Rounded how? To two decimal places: 1.85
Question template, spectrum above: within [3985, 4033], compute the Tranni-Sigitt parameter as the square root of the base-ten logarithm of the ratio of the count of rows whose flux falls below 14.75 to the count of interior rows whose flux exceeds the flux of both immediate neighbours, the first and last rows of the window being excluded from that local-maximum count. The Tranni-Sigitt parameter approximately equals 0.42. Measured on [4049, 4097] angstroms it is 0.69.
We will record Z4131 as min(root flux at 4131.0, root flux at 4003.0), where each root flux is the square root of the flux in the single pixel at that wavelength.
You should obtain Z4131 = 3.87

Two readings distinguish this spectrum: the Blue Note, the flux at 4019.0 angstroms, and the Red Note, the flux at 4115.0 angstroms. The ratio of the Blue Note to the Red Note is 0.99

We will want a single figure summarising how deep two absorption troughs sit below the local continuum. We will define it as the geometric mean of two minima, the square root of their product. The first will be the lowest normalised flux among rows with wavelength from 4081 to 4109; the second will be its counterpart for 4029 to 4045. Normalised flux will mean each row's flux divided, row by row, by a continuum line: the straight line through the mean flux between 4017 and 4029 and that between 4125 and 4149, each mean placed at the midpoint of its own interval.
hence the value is 0.89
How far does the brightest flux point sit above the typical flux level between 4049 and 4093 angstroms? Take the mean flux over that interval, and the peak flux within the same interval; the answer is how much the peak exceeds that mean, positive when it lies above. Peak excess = 1.75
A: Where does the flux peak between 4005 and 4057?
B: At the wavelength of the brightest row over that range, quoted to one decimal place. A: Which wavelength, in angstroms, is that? 4015.0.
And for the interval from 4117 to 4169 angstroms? 4119.0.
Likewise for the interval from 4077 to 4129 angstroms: 4091.0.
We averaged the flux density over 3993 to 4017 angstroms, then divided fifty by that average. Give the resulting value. 3.289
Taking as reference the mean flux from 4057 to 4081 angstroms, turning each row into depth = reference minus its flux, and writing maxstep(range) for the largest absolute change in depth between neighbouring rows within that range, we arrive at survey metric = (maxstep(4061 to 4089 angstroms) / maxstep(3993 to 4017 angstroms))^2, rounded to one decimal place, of 1.7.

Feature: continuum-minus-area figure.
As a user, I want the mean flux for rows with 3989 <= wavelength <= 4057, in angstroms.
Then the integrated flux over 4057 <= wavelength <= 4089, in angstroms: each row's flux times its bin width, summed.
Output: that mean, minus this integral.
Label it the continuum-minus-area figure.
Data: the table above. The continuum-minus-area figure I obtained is -454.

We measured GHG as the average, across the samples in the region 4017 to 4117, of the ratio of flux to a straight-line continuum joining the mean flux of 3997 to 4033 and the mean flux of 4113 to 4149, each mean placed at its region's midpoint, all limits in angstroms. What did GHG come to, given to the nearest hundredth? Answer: 0.96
